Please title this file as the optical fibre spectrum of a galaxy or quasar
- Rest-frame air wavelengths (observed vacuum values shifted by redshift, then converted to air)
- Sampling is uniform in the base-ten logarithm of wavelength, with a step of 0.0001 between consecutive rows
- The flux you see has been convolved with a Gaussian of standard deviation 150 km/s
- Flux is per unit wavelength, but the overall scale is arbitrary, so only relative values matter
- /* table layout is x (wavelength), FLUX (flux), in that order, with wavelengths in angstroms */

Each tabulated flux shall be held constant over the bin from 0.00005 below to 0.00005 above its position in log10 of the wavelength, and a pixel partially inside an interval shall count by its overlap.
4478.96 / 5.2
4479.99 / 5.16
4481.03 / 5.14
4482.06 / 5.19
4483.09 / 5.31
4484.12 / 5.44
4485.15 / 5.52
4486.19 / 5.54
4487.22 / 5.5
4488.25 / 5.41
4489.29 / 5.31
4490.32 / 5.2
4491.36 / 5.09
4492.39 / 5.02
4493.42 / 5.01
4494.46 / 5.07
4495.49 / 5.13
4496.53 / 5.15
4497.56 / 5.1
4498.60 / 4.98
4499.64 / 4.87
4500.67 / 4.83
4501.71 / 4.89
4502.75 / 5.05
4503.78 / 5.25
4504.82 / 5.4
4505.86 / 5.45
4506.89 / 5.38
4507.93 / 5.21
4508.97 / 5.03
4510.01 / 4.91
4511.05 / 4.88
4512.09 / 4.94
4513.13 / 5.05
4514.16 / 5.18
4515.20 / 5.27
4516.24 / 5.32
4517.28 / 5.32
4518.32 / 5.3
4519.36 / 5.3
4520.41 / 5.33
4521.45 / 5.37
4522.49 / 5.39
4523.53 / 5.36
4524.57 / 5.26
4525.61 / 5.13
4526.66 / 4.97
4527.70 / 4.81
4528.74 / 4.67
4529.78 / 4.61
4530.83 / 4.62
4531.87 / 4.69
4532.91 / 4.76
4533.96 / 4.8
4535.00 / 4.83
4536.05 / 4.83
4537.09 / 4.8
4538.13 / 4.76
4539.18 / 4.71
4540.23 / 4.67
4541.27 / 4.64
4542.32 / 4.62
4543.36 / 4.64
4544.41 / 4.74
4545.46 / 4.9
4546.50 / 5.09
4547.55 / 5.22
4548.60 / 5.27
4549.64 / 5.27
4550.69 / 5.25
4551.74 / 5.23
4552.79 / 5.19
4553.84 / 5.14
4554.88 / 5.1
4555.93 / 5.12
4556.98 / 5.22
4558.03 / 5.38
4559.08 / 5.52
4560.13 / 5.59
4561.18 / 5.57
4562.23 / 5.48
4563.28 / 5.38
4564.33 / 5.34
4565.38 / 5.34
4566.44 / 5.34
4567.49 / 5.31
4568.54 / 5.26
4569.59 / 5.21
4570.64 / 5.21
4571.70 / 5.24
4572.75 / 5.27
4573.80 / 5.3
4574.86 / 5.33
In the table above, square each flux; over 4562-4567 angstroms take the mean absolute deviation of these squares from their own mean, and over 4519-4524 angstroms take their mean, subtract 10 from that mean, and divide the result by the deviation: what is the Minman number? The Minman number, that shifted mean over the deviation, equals 40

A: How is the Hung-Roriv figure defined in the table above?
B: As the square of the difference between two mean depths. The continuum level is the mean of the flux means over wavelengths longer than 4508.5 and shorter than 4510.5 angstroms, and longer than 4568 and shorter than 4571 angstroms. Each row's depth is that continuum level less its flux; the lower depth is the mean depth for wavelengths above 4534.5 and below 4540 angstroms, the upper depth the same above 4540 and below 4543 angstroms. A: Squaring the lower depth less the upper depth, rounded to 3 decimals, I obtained 0.020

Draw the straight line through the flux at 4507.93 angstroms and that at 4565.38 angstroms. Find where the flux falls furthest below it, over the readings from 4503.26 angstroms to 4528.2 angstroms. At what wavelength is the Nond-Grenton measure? 4527.70 angstroms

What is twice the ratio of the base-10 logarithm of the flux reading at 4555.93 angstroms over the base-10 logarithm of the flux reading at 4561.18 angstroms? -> 1.90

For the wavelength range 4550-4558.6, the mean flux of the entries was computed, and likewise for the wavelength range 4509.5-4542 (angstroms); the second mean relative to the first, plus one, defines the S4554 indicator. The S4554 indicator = 1.96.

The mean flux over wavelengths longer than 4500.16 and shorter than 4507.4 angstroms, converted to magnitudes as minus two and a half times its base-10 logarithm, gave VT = -1.79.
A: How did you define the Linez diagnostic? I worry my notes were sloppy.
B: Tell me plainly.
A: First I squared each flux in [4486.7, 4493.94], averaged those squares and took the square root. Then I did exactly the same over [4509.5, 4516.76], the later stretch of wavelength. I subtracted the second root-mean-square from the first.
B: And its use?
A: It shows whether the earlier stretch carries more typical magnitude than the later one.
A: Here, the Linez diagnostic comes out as 0.14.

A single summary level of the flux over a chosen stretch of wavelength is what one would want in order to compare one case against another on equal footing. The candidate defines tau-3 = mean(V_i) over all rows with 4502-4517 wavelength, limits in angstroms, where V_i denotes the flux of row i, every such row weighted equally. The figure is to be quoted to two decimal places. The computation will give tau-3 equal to 5.17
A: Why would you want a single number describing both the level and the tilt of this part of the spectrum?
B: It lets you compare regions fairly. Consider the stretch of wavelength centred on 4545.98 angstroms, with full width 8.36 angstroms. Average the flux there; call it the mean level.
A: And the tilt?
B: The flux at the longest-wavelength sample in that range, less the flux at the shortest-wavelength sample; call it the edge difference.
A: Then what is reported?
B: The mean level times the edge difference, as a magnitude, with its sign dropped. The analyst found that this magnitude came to 3.2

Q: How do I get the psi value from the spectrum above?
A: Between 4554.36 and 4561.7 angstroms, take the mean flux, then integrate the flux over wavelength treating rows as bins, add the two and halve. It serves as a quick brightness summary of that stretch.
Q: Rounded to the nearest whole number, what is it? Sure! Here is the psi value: 22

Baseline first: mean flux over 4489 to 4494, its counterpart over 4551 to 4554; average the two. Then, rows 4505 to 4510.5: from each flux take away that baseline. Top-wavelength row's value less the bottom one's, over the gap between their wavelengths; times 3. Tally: -0.39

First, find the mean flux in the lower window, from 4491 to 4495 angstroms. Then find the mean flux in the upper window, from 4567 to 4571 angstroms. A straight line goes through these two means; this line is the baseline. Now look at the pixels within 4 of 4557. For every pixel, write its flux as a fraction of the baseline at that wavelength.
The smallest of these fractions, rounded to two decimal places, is 0.98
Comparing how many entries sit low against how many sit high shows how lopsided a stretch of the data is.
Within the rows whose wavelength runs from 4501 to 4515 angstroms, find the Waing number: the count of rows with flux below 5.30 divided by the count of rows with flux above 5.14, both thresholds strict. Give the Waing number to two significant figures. 1.7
